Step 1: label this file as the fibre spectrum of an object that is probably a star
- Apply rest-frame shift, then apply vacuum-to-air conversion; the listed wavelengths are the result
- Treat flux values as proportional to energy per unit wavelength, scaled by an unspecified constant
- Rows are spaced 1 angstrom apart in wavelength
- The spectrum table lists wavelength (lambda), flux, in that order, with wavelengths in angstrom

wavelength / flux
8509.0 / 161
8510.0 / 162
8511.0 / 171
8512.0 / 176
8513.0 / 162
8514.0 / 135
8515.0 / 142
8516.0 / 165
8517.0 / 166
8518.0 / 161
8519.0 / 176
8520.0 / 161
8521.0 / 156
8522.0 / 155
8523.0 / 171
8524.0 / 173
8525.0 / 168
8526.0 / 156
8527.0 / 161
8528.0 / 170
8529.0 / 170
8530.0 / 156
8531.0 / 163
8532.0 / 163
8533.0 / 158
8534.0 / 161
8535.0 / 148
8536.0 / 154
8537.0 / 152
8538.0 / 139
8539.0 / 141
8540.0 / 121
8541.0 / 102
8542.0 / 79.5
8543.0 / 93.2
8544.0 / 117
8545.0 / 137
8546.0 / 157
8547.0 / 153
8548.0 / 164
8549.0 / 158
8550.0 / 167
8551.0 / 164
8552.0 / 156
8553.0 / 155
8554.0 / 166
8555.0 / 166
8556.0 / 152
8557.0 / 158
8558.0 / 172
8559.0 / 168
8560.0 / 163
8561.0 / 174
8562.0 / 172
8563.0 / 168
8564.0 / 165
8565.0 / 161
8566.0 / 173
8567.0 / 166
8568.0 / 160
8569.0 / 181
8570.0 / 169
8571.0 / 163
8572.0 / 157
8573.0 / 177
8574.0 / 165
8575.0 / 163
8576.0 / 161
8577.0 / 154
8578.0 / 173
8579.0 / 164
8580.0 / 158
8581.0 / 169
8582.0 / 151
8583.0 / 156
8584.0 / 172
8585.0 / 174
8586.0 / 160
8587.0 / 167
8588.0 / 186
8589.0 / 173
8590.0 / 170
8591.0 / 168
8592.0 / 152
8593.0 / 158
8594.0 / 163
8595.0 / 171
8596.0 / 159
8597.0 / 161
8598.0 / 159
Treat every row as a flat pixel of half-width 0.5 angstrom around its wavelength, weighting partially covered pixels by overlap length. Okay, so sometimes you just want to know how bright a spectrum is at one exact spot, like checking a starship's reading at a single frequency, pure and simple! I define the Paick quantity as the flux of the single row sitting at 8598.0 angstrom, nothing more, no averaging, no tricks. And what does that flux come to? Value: 159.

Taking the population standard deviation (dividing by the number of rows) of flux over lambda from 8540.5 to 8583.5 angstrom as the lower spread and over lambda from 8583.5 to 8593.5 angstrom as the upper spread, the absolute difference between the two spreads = 12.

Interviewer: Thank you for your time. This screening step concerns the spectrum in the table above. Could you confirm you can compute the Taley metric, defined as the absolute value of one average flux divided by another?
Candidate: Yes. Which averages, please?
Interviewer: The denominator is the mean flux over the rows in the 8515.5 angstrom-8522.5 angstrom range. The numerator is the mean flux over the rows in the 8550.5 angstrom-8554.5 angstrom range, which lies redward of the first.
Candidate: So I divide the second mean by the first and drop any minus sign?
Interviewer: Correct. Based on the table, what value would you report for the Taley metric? 0.98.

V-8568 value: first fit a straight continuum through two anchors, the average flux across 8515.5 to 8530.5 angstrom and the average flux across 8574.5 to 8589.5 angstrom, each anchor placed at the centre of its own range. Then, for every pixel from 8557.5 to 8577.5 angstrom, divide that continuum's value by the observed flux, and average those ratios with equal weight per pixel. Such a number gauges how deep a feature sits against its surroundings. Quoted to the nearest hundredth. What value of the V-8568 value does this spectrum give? 0.99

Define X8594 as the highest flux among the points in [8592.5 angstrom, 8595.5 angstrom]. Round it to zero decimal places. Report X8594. 171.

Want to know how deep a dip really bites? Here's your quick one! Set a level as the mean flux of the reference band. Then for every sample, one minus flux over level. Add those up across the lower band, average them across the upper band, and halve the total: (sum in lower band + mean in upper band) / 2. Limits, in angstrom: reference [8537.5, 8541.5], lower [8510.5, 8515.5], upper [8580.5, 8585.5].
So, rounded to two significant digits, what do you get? -0.78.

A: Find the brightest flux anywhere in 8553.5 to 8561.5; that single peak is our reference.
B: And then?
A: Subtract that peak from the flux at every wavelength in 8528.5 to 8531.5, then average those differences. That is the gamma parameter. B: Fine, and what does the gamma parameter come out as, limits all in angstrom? -11.0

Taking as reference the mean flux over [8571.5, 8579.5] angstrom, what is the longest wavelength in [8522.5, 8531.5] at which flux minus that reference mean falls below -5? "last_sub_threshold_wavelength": 8530.0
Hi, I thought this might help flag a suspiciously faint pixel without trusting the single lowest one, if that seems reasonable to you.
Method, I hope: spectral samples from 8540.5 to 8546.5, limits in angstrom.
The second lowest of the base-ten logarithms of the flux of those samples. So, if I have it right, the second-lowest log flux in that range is 1.97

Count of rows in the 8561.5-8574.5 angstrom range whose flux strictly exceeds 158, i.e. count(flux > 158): 12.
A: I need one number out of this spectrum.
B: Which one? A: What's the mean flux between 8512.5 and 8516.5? 151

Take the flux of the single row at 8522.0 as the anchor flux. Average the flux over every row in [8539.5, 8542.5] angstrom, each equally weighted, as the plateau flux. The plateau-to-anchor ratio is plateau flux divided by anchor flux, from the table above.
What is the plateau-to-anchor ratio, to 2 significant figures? 0.65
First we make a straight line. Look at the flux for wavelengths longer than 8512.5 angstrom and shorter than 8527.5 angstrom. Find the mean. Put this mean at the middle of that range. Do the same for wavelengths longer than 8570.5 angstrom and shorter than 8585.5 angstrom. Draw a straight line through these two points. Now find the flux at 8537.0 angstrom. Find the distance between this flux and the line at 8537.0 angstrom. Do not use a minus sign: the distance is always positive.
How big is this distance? 9.5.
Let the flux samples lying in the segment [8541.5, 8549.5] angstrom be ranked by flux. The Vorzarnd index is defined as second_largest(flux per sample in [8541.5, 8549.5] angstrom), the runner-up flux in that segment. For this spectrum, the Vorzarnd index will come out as 158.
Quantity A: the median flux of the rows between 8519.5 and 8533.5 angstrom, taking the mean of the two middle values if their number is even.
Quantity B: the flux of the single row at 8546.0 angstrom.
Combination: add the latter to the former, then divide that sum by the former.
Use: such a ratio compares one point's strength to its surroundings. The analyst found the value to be 1.97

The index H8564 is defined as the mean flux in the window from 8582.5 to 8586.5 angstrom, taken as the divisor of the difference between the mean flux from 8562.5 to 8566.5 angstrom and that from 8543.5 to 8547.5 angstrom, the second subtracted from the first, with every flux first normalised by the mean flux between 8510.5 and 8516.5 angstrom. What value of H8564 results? 0.2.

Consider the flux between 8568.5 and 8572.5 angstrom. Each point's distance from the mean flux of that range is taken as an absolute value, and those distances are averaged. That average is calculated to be 7.5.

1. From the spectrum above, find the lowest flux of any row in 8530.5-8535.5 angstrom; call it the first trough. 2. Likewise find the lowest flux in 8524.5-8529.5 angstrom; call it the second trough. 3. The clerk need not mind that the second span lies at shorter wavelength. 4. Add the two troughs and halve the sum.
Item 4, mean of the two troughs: 152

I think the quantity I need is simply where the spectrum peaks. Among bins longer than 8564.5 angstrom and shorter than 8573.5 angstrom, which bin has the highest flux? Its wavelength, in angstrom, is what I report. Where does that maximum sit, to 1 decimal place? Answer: 8569.0 angstrom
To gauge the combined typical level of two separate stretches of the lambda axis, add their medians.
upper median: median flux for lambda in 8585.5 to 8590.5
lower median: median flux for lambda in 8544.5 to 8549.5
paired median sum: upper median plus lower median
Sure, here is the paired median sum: 327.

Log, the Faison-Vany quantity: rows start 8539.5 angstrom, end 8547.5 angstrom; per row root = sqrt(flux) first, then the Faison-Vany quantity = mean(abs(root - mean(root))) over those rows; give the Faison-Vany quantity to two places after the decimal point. 1.01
